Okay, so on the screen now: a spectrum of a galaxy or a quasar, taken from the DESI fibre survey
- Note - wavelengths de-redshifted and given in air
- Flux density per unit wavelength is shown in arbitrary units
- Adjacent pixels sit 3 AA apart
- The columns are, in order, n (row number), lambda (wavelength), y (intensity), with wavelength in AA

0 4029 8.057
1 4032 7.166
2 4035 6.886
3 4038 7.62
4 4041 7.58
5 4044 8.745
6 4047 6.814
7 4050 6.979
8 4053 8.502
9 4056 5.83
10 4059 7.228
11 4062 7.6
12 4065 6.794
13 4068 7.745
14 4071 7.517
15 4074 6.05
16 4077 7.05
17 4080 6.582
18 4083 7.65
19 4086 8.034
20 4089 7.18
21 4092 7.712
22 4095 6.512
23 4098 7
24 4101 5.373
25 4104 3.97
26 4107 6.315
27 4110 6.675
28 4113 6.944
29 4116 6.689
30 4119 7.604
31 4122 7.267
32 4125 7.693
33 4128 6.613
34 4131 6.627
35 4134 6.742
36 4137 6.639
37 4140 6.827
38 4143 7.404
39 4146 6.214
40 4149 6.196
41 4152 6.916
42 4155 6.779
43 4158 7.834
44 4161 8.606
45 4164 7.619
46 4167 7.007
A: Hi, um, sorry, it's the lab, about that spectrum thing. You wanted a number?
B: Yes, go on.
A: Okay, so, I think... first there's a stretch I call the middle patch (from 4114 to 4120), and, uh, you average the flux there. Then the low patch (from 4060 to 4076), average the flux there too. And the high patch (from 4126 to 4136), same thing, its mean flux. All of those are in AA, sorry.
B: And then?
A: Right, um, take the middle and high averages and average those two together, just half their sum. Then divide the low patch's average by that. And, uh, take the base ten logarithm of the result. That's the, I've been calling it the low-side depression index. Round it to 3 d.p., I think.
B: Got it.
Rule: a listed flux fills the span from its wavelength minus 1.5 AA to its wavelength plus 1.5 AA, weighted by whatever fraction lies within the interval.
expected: 0.015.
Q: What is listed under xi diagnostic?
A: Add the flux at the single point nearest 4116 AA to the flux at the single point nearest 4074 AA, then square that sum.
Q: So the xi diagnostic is 162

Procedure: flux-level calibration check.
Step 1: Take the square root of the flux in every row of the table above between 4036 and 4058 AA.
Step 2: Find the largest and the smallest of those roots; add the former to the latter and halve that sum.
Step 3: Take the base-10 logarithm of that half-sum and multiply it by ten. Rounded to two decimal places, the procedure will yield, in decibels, 4.29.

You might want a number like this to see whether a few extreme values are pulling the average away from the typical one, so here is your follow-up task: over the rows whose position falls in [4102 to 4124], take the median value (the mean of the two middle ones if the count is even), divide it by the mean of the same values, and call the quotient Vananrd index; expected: 1.030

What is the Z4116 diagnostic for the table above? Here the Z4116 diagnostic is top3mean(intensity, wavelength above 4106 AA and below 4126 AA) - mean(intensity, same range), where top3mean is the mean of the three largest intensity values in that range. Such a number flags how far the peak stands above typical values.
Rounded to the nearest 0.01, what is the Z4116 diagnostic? 0.49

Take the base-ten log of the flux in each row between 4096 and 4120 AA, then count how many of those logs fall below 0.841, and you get 5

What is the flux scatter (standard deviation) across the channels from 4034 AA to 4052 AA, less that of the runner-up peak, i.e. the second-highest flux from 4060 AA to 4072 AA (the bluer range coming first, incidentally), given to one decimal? -6.9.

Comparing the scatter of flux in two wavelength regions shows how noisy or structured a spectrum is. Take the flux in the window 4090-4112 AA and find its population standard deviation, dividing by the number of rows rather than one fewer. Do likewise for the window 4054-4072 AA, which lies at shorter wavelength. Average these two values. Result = 0.89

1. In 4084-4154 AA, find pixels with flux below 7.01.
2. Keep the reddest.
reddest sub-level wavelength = 4152 AA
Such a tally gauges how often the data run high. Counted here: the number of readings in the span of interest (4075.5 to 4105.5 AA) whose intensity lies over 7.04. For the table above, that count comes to 5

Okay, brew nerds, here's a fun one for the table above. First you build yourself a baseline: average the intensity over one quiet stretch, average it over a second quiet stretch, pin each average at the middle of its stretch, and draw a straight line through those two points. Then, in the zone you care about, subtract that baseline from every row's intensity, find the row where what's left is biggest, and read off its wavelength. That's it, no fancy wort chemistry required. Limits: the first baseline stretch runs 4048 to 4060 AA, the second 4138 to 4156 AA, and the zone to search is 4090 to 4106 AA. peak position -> 4092 AA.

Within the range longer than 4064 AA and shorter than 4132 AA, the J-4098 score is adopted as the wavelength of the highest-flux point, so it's 4086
